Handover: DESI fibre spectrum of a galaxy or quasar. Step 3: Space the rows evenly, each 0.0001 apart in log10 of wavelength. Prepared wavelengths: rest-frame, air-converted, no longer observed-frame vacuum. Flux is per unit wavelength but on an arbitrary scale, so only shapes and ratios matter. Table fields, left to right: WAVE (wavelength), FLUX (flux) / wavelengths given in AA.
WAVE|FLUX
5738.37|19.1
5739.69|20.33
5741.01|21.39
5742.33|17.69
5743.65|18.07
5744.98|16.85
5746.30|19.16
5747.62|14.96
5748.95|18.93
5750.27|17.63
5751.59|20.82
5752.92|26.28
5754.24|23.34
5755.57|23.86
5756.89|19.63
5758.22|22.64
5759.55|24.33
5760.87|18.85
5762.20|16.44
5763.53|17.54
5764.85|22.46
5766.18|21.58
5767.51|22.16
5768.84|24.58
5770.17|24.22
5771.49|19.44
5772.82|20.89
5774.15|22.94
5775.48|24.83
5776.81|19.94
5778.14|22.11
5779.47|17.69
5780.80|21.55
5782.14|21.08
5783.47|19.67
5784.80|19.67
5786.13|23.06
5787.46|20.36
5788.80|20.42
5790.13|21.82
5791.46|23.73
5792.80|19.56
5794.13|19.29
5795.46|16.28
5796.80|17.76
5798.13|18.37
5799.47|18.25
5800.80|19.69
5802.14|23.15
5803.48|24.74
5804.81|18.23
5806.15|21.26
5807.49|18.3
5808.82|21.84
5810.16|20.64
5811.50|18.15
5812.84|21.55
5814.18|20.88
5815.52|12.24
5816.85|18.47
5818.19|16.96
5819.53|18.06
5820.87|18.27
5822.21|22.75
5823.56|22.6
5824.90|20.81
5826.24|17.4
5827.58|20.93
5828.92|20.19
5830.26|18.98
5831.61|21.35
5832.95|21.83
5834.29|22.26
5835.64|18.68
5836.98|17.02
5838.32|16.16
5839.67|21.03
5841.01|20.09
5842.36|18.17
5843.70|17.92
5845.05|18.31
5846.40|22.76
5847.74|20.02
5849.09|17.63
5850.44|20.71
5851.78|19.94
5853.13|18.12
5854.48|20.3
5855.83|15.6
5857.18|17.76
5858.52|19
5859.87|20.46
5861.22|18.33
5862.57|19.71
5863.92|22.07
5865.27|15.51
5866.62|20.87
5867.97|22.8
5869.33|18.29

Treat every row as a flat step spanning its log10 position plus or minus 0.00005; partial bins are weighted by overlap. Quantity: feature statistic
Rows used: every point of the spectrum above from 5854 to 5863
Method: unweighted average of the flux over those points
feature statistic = 18.7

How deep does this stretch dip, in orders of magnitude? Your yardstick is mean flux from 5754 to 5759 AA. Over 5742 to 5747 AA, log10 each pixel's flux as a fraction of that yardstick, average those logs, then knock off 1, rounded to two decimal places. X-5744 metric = -1.10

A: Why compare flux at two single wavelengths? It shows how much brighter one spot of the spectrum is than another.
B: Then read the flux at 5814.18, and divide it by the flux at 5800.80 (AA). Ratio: 1.1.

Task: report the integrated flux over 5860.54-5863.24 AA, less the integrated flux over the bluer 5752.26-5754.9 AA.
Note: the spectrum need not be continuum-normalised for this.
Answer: -14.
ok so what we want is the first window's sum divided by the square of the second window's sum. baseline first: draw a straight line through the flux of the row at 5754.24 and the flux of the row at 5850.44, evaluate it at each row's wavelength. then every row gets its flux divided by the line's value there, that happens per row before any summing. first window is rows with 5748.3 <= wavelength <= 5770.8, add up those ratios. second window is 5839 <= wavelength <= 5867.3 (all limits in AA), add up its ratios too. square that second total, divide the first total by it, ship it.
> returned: 0.04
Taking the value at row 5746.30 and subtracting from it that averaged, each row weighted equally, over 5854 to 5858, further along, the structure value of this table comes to 1.3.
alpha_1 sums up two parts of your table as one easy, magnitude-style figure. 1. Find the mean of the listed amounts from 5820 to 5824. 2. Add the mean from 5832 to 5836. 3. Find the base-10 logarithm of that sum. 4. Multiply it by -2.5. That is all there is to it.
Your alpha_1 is -4.06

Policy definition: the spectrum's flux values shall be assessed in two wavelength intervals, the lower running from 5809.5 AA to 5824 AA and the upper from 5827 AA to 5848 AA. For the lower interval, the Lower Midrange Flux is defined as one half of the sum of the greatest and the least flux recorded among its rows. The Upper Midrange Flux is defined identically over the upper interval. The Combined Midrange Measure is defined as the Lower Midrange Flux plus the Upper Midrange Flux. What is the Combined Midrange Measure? 37.0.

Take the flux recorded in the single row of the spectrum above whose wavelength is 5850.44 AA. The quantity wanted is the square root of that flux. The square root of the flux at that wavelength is 4.55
